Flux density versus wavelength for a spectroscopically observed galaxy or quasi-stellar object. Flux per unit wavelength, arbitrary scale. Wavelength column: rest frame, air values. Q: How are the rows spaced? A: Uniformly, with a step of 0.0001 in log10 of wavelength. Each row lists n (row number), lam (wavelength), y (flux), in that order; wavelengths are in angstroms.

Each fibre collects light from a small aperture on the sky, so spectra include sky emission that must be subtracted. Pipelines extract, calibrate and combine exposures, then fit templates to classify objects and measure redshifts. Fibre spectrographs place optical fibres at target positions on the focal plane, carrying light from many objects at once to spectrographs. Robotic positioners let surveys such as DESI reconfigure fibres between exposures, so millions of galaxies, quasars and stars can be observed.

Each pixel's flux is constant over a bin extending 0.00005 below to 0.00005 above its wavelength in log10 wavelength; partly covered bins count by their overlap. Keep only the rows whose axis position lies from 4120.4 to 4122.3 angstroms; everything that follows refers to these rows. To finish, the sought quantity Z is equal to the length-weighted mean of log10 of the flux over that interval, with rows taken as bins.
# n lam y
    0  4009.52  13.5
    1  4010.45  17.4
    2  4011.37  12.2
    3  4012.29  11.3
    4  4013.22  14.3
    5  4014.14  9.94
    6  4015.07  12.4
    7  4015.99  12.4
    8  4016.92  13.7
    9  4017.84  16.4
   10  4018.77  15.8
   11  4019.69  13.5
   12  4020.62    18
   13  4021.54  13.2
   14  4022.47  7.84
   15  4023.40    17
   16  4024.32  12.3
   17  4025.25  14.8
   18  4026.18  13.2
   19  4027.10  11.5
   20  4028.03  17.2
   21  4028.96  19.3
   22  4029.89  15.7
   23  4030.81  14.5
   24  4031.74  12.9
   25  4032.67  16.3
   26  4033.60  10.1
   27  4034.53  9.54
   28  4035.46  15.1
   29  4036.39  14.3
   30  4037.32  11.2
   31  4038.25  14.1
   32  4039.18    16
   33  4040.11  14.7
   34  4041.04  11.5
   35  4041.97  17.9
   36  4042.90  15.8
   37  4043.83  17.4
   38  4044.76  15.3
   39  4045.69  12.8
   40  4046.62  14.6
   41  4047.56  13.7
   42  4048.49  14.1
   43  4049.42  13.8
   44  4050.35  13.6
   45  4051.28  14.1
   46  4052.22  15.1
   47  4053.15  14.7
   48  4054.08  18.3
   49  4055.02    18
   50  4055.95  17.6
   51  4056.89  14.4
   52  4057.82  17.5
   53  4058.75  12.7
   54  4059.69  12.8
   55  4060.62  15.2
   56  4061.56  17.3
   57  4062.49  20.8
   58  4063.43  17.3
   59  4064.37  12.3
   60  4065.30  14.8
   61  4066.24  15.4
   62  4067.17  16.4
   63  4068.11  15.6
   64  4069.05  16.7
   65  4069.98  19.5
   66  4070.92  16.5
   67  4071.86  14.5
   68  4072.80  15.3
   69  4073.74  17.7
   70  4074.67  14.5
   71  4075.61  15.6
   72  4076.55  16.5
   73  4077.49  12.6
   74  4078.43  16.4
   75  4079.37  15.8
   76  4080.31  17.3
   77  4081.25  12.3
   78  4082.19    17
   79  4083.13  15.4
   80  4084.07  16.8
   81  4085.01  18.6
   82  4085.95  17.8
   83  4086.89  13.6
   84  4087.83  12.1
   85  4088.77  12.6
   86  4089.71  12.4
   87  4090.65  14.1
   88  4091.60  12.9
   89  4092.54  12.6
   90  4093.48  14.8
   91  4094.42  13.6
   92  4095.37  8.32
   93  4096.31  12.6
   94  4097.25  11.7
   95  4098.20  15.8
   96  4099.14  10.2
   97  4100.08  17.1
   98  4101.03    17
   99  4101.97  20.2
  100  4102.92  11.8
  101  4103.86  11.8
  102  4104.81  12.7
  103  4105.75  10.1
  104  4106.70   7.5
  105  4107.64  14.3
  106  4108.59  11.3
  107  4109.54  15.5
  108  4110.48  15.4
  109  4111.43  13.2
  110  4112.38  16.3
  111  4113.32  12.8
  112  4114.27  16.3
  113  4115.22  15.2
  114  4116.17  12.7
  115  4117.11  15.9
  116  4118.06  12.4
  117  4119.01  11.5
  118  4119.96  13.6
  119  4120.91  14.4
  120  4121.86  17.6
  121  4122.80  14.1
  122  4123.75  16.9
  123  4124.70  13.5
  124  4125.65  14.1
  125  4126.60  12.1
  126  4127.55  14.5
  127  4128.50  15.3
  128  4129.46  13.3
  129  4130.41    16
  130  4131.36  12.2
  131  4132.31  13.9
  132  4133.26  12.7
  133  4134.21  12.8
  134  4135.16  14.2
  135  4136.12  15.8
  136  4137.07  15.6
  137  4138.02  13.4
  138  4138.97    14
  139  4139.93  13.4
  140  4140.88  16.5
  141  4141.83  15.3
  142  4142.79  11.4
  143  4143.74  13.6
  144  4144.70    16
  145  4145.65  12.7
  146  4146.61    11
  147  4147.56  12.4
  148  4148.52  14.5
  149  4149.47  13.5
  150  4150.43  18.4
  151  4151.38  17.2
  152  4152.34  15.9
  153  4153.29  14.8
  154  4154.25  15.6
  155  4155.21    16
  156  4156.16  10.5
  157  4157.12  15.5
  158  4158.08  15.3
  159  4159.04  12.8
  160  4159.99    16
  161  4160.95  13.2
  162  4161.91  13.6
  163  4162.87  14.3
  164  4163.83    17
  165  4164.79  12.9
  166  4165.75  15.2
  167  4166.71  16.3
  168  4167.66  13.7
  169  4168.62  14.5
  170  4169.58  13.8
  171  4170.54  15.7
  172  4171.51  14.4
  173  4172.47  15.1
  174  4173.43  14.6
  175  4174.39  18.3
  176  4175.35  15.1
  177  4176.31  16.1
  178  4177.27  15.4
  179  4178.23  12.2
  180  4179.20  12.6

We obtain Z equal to 1.20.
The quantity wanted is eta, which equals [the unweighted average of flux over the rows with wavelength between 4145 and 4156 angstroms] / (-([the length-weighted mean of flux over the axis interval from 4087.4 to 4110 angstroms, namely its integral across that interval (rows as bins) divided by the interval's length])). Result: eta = -1.13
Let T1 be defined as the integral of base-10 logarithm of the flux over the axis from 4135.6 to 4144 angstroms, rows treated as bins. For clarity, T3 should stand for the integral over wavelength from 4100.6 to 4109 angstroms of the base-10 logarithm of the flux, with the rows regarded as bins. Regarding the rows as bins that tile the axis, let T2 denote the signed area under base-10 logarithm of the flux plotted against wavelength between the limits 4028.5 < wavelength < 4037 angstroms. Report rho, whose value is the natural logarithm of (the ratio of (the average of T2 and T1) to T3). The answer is 0.05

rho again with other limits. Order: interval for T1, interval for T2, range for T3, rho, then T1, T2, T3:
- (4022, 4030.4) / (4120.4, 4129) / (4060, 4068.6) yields -0.05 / 9.6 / 10.0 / 10.3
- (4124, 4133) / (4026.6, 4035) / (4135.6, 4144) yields 0.02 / 10.3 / 9.6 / 9.7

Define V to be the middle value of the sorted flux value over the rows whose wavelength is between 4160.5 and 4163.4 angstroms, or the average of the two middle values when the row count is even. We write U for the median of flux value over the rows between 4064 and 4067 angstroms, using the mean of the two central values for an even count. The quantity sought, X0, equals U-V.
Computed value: 1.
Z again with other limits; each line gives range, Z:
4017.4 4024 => 1.15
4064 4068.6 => 1.17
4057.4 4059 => 1.18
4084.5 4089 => 1.17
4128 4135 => 1.14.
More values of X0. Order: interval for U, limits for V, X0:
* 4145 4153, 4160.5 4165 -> 0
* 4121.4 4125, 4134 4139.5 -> 1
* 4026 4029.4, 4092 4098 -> 3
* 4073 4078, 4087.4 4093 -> 3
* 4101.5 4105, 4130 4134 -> -1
